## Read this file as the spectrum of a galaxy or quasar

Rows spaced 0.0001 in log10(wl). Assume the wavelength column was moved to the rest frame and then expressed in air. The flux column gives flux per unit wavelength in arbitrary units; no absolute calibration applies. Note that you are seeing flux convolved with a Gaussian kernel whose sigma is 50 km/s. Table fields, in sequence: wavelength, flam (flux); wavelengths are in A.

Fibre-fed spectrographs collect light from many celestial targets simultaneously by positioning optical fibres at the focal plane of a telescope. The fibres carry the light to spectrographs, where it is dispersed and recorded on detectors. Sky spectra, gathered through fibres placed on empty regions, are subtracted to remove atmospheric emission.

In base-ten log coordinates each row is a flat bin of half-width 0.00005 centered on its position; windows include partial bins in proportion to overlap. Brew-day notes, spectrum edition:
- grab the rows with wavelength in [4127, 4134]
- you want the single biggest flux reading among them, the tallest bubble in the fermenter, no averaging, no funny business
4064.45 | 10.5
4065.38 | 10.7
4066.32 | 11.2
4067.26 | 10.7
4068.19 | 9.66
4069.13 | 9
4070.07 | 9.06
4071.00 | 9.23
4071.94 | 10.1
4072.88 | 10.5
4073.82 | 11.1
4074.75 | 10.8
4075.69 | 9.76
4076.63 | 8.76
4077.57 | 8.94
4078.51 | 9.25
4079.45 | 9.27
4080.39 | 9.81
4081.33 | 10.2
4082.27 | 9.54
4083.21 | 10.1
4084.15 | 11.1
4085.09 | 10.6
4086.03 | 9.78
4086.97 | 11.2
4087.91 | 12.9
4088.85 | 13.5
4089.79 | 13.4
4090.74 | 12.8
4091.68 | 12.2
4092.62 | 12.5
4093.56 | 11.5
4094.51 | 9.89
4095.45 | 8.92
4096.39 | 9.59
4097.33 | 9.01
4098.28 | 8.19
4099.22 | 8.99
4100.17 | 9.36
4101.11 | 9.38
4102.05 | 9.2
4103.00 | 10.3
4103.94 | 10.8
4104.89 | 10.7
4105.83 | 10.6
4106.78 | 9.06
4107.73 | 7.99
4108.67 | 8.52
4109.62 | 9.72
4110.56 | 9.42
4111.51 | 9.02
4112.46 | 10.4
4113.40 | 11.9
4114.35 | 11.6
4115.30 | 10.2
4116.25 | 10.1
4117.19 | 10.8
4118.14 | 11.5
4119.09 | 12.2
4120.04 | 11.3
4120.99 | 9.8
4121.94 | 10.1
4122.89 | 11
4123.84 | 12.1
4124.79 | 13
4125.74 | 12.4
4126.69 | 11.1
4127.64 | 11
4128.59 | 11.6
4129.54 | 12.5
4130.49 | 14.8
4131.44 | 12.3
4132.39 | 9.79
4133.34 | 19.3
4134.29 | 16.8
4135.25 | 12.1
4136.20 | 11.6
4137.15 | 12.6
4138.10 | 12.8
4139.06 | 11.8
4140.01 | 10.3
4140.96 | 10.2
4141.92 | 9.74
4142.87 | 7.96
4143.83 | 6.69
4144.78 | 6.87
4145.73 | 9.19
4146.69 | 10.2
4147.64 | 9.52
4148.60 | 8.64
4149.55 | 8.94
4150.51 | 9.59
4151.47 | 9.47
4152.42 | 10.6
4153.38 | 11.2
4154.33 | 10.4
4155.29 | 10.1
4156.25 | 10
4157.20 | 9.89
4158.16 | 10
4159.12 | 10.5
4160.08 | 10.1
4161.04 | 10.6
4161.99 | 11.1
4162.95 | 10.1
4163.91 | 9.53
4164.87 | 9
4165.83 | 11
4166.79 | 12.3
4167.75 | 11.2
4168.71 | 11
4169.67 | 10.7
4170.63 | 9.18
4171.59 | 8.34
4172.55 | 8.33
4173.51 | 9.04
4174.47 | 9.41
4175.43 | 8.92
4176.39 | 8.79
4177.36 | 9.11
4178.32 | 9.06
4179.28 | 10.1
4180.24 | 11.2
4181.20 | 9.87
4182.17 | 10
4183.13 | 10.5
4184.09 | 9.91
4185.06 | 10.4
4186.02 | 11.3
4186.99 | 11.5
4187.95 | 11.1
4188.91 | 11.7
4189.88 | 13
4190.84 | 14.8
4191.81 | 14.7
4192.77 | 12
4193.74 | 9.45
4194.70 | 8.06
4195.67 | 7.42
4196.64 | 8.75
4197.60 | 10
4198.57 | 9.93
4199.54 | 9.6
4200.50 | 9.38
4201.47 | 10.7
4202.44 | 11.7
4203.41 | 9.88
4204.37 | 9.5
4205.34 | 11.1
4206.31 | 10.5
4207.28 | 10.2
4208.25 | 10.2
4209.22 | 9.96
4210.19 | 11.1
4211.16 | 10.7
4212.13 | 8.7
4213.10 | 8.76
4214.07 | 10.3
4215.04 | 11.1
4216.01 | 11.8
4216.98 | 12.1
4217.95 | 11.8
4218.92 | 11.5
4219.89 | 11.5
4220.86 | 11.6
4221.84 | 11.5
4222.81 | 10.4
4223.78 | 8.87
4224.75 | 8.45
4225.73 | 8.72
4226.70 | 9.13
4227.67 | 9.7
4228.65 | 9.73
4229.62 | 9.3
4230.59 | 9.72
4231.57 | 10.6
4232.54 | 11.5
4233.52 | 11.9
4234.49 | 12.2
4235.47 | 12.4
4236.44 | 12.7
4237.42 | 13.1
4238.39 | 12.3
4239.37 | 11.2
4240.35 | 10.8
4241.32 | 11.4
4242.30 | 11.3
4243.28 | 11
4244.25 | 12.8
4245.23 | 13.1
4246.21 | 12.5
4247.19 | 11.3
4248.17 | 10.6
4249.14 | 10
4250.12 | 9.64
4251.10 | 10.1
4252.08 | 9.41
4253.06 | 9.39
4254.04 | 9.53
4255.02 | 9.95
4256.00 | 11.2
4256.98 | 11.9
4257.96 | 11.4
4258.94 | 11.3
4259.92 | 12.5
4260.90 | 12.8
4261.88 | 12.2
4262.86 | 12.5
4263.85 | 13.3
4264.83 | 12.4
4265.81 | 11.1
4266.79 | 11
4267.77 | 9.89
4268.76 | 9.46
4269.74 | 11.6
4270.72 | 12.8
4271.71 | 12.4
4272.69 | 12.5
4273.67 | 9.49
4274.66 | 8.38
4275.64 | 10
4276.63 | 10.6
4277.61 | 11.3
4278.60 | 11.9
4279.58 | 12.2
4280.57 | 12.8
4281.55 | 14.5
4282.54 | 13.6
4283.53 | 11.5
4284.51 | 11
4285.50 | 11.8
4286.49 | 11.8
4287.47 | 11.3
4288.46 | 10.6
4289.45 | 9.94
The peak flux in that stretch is 19.3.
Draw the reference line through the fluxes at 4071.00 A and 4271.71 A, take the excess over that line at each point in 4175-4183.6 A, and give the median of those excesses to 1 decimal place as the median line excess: -1.1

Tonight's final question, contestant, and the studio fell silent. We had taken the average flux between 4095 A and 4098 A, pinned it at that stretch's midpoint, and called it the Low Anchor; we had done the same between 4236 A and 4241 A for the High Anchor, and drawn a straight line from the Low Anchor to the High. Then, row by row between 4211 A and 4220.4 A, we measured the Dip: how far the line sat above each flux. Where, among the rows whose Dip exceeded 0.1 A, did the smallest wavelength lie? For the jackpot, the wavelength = 4211.16 A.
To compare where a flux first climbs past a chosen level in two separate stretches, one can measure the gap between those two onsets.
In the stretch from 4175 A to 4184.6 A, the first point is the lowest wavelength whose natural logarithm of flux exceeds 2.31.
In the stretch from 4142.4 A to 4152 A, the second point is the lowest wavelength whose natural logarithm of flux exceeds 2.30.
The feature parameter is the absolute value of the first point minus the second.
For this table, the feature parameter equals 32.6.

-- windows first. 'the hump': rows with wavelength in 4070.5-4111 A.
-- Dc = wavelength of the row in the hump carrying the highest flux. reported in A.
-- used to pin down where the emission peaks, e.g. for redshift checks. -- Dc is 4088.85 A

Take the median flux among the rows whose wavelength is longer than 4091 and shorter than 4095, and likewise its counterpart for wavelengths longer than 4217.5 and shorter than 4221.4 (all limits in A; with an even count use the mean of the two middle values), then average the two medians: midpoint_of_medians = 11.7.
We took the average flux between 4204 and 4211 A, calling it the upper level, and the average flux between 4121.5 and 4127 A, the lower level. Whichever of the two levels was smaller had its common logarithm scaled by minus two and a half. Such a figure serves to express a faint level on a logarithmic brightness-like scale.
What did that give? -2.54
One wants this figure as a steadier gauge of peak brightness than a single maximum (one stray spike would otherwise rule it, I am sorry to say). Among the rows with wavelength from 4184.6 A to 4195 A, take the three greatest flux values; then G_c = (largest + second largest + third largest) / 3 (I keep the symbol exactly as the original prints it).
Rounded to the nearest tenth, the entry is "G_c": 14.2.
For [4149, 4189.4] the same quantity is 11.8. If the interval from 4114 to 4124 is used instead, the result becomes 12.0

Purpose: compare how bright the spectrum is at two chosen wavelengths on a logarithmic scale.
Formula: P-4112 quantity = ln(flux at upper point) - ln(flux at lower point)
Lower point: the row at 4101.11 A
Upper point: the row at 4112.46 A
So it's 0.10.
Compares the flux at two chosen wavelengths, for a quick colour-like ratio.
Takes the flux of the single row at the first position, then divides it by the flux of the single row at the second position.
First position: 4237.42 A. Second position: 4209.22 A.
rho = 1.32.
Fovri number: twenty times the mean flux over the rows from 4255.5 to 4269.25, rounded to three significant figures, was 233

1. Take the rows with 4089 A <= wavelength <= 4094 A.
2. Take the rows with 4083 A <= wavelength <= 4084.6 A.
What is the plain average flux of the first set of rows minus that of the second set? 1.9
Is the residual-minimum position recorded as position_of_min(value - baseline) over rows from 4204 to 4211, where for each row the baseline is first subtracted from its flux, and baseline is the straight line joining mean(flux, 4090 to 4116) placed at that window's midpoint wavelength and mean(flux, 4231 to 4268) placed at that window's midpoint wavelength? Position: 4204.37 A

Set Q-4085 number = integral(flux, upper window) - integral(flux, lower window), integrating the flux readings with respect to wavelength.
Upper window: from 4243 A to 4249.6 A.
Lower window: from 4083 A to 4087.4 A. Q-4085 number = 30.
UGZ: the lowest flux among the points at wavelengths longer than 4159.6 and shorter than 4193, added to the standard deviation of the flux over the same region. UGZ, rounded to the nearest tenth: 9.9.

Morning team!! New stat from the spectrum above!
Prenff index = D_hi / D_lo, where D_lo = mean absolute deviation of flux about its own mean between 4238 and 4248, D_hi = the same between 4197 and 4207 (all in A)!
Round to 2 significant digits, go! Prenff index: 0.85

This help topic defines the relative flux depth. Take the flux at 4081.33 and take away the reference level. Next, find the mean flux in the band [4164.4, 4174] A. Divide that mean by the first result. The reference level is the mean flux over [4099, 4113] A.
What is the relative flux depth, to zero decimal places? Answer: 16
